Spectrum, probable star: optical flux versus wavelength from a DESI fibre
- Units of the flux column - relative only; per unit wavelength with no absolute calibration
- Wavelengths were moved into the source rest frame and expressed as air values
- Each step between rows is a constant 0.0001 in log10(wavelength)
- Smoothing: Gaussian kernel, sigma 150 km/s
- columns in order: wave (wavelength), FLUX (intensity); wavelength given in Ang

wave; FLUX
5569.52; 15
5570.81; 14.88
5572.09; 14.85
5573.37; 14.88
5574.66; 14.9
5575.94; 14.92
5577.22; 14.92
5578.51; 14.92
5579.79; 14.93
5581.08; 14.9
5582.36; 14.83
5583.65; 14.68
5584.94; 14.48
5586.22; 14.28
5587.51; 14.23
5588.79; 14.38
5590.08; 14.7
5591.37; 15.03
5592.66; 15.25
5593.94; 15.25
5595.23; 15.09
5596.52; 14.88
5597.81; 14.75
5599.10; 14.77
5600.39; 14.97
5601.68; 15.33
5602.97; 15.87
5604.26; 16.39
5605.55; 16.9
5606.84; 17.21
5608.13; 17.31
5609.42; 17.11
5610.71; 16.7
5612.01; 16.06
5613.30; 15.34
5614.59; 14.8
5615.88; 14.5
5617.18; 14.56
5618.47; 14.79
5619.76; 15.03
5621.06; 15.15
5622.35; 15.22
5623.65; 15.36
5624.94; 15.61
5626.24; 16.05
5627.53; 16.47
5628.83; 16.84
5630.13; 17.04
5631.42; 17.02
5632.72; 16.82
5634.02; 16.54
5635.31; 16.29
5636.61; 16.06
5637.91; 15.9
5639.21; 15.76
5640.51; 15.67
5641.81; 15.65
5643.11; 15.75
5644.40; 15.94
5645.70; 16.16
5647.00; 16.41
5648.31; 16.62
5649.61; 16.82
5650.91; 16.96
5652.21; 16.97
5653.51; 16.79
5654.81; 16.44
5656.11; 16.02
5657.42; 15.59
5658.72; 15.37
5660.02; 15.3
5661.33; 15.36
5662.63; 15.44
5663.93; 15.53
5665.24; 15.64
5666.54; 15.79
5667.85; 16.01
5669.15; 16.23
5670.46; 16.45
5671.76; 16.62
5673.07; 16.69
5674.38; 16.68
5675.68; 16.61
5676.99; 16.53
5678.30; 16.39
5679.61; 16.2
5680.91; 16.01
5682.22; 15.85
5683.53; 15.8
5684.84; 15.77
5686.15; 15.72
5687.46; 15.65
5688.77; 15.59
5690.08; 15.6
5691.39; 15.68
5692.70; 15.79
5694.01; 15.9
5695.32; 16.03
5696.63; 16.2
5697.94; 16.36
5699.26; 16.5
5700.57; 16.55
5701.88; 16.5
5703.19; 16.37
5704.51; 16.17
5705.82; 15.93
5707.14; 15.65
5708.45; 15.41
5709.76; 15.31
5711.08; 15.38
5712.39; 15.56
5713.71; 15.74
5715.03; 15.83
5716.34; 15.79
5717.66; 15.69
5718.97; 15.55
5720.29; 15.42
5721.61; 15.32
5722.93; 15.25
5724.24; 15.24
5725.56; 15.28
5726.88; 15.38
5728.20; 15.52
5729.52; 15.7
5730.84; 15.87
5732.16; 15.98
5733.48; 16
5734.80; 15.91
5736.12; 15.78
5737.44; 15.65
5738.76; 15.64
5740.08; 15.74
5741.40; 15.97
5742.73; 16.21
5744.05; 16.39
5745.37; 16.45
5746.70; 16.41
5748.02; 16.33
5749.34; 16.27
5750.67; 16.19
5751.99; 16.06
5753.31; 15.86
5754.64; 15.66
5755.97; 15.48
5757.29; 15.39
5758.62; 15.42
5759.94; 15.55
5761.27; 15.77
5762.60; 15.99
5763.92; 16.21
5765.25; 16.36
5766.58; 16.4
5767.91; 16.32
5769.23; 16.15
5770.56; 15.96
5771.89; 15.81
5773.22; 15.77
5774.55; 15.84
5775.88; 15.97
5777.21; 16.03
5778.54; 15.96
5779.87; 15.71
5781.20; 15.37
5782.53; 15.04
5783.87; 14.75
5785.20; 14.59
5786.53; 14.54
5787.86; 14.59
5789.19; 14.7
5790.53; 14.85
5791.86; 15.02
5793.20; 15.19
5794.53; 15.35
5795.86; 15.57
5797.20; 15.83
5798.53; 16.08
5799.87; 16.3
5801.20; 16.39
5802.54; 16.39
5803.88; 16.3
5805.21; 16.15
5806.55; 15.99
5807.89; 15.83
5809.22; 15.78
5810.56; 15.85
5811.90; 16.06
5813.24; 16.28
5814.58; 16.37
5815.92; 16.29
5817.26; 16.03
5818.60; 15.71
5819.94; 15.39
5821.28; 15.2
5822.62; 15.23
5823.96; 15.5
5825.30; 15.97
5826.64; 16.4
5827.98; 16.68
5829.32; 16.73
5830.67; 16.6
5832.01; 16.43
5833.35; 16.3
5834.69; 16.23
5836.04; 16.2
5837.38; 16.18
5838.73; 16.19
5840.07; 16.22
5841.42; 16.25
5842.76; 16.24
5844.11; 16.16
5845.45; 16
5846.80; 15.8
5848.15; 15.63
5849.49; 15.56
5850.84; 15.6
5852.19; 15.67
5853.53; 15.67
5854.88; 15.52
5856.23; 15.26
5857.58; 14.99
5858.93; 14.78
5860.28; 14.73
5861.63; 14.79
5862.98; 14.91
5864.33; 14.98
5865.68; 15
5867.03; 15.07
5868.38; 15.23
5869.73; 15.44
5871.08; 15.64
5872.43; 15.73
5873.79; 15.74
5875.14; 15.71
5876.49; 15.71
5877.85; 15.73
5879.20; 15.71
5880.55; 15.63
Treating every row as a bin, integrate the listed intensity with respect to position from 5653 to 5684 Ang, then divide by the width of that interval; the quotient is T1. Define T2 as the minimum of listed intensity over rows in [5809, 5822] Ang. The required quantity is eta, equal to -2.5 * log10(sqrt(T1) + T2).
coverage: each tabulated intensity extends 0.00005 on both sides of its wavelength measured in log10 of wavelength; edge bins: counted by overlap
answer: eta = -3.21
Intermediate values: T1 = 16.1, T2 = 15.2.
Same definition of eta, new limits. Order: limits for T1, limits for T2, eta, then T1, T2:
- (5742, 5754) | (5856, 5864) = -3.18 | 16.2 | 14.73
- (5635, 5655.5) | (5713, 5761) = -3.21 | 16.3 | 15.24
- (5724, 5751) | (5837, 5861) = -3.18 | 15.9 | 14.73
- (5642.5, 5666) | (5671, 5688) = -3.23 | 16.1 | 15.65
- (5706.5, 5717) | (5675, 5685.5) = -3.24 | 15.6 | 15.77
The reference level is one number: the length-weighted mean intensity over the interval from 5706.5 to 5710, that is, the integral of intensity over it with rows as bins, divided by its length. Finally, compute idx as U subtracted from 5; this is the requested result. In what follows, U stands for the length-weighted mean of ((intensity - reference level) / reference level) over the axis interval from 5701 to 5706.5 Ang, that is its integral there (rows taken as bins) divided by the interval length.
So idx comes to 4.95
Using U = 0.05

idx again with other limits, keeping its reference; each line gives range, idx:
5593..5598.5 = 5.03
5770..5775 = 4.98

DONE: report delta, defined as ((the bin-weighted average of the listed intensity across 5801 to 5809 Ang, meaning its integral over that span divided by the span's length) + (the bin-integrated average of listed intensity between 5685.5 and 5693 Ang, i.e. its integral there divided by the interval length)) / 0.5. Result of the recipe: 64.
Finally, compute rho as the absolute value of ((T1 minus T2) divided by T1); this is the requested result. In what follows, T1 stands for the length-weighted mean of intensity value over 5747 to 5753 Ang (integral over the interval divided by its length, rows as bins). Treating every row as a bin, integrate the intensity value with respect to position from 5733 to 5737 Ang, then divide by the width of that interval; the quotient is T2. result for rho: 0.02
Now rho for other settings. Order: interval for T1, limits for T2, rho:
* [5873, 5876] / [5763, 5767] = 0.04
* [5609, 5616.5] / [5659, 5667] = 0.01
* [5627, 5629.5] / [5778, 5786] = 0.08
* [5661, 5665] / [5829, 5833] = 0.07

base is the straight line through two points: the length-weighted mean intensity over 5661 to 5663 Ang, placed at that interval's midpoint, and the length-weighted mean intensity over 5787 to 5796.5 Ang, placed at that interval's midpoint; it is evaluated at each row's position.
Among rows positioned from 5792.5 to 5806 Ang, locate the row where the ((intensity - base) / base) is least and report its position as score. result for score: 5793.20 Ang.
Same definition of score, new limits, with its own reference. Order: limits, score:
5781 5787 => 5786.53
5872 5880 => 5875.14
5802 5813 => 5809.22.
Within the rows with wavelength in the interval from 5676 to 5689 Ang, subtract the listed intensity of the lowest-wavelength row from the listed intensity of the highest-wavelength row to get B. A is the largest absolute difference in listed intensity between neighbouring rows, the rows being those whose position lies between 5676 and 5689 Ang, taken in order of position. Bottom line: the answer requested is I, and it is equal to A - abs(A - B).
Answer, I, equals -0.94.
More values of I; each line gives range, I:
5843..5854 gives -0.49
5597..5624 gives 0.61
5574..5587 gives -0.62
